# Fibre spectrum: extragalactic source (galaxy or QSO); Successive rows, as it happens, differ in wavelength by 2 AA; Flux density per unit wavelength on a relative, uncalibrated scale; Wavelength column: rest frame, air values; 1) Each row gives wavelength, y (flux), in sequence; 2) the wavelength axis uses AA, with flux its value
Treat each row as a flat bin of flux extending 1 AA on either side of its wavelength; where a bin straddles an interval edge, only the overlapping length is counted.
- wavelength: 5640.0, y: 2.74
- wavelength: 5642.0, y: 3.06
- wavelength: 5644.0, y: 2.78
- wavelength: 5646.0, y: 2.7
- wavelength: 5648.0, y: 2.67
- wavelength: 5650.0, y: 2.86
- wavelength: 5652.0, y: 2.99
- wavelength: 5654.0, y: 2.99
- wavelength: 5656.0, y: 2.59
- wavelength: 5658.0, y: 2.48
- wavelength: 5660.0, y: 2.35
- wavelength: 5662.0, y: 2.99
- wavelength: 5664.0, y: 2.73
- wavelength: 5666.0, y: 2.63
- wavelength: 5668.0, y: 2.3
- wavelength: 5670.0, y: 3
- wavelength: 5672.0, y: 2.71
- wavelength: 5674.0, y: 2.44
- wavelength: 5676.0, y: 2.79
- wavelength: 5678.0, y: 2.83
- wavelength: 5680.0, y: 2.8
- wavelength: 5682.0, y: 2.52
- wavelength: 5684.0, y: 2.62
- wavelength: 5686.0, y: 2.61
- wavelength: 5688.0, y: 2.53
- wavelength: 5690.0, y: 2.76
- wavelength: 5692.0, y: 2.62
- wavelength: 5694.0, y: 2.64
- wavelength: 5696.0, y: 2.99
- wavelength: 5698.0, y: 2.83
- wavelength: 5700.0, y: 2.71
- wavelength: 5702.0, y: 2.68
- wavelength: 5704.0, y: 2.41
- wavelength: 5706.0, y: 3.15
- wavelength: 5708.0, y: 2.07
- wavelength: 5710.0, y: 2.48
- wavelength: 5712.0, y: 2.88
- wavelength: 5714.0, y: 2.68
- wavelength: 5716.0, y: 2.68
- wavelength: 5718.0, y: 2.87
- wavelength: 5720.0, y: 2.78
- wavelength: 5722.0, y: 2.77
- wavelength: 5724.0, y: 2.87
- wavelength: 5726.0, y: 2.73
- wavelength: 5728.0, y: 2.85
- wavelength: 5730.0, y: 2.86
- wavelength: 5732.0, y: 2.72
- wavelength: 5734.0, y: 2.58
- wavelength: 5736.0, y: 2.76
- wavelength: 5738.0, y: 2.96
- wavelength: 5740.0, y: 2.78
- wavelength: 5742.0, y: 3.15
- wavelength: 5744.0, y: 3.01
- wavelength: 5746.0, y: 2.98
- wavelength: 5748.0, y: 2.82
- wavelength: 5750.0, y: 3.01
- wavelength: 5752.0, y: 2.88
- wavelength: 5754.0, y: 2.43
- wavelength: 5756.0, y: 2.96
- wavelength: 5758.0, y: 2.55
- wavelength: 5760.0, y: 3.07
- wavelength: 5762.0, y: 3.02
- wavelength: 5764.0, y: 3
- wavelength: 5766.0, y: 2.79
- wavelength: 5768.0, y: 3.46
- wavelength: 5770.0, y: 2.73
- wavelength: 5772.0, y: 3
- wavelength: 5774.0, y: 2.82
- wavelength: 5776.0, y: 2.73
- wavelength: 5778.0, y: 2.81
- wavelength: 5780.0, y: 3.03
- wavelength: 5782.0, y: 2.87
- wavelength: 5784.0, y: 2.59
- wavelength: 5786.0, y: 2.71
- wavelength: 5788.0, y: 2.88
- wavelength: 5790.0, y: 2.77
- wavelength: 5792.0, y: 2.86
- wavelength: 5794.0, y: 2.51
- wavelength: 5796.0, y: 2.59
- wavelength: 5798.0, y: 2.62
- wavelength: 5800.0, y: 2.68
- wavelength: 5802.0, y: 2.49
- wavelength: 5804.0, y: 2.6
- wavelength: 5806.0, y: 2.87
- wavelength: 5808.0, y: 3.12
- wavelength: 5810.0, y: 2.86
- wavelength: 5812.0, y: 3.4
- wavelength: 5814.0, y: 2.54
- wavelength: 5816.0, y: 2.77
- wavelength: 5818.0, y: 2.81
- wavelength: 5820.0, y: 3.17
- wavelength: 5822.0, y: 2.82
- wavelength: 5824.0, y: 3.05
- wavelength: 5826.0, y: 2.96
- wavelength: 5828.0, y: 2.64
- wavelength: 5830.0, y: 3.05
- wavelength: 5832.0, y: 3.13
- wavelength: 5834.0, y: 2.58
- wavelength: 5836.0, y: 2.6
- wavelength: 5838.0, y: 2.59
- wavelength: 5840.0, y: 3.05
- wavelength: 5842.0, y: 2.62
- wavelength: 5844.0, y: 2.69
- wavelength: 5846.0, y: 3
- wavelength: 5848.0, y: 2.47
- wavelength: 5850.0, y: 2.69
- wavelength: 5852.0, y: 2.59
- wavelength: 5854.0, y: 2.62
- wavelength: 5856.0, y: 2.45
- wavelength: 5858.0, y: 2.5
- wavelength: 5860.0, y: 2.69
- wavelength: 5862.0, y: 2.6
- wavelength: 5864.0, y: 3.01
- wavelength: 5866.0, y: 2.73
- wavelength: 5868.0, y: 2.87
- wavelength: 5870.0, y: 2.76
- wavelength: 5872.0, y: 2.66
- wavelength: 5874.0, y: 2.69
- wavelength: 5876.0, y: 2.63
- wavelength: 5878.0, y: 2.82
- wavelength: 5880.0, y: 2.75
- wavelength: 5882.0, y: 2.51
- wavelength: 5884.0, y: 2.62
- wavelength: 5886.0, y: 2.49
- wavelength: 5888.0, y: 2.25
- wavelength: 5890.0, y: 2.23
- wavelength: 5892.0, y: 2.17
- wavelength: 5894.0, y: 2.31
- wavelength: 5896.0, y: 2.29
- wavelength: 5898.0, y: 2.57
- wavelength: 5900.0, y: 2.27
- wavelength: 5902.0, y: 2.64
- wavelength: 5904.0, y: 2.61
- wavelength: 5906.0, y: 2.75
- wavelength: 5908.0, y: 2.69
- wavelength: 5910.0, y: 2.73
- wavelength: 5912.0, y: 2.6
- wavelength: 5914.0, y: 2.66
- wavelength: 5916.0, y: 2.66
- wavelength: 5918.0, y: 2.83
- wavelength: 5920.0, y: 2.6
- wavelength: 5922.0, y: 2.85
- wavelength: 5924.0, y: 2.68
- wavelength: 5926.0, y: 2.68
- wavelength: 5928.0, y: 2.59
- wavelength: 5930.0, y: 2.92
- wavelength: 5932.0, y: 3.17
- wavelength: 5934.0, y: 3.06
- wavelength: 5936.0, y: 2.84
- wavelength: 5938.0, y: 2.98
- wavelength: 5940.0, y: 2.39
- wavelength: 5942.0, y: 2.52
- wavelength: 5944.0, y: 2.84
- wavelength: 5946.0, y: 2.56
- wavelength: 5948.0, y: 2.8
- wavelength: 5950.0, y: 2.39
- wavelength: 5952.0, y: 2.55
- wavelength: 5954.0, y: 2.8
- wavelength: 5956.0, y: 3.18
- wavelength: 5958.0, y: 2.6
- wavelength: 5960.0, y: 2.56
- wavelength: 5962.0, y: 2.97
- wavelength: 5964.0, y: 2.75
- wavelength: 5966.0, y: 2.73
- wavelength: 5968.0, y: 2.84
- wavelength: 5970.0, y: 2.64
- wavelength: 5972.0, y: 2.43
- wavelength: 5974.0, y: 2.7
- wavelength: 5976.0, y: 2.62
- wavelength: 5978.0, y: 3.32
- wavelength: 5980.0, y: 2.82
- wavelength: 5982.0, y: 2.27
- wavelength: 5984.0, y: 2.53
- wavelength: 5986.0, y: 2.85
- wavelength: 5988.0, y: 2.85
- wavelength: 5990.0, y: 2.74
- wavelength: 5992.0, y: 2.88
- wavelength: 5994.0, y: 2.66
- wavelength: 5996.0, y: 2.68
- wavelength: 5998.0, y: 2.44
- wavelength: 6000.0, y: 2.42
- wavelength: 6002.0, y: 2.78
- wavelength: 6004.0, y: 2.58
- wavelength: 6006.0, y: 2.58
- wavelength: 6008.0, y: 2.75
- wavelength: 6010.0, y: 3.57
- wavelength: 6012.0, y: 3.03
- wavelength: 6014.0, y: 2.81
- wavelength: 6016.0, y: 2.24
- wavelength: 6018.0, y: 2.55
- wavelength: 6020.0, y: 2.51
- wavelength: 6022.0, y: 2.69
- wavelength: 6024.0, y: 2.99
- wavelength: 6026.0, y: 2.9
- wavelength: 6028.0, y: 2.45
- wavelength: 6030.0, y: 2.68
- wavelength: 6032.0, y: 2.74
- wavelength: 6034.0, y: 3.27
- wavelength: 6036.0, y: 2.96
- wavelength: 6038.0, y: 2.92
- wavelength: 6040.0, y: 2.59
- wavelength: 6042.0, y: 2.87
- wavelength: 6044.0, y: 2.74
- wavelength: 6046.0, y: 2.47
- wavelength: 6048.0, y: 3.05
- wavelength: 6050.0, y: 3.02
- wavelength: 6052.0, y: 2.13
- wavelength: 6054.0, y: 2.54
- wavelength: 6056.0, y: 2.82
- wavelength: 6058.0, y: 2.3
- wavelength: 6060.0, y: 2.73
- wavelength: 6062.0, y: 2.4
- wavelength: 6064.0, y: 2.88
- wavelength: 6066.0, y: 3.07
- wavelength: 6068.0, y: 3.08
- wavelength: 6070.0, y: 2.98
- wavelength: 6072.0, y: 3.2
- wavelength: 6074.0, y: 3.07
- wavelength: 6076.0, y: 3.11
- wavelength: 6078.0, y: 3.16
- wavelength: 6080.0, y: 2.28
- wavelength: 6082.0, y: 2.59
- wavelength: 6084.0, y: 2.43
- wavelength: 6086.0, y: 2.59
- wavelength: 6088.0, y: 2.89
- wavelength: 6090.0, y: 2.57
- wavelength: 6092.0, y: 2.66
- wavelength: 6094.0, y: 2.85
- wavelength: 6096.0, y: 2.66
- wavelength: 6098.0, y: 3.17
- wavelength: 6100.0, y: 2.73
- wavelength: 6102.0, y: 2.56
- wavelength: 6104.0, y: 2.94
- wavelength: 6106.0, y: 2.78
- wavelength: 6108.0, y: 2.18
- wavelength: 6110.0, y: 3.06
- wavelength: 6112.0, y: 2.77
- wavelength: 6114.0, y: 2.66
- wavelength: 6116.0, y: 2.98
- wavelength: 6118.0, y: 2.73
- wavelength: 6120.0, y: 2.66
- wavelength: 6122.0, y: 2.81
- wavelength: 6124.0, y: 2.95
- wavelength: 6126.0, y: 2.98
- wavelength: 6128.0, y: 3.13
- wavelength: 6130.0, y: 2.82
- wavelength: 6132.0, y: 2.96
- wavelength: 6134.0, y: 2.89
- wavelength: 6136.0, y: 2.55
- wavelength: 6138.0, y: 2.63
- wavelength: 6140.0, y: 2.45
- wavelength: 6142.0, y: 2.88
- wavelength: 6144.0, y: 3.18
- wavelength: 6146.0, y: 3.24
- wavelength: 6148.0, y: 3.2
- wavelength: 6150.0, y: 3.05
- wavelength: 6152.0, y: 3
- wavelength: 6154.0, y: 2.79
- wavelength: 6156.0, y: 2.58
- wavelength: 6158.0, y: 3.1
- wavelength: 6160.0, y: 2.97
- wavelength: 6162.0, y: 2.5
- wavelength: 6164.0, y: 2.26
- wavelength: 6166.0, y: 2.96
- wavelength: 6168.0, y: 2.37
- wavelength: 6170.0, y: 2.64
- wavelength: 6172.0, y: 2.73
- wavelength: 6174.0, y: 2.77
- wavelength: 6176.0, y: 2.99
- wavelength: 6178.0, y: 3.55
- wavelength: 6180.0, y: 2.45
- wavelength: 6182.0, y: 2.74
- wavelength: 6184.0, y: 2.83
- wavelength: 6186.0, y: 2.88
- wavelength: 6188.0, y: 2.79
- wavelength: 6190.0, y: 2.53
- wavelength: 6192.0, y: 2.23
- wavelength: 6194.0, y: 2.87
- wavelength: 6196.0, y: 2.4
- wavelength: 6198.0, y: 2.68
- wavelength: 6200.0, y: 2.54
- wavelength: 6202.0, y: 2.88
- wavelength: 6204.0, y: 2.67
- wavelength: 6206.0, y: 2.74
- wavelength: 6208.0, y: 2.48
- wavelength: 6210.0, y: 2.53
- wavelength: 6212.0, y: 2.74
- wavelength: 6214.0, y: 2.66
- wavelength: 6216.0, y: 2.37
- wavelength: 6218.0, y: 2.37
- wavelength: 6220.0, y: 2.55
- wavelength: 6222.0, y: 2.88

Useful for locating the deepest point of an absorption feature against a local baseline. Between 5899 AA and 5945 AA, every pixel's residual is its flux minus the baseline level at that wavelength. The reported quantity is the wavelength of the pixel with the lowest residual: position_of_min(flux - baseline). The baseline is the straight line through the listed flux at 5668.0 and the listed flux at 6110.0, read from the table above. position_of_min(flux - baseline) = 5900.0 AA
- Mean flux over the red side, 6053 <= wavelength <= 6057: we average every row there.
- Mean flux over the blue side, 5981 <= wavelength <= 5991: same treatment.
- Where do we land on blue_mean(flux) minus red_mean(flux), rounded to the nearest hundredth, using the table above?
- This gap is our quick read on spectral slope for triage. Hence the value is -0.03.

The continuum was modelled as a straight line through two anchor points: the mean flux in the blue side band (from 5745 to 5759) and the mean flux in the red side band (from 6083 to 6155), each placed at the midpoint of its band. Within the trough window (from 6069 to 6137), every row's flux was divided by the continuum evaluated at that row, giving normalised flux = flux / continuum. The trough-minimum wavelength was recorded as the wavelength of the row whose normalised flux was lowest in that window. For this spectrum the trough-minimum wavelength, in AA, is 6108.0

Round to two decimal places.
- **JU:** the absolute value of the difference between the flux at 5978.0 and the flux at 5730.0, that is 0.46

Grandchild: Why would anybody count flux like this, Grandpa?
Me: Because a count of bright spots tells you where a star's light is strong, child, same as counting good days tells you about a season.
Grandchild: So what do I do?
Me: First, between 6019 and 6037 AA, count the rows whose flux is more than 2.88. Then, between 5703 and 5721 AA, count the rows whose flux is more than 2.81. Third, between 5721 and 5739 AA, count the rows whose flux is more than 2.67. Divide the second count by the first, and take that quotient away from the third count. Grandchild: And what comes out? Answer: 7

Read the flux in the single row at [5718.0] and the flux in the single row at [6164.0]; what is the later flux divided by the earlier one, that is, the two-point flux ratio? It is 0.79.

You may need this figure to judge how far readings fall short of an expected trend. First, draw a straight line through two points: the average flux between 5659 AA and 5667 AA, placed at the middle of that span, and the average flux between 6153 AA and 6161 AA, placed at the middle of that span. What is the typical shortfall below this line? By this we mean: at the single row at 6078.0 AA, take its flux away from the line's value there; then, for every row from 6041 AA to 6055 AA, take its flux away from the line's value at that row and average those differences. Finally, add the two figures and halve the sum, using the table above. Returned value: -0.10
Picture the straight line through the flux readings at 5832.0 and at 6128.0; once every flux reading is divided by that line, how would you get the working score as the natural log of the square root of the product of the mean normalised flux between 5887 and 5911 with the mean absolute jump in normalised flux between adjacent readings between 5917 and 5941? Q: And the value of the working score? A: -1.46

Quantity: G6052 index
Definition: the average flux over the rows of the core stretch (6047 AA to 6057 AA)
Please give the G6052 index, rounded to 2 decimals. 2.71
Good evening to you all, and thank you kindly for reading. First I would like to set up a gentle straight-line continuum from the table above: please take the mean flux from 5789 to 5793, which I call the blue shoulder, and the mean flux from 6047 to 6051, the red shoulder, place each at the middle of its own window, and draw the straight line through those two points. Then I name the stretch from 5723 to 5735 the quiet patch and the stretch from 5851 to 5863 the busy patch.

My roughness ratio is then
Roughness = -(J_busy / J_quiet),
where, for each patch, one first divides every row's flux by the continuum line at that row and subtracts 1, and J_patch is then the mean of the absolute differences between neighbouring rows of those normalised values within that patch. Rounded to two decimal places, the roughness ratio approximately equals -0.92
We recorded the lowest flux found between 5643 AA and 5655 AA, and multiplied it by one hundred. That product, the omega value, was 267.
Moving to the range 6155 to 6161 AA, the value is 258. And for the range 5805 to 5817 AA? 254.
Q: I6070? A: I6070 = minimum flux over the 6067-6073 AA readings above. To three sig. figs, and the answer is 2.98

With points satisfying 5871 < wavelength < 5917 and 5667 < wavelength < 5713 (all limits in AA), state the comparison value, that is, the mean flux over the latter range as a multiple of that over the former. 1.05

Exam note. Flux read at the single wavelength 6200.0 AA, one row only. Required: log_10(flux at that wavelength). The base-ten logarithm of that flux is 0.40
